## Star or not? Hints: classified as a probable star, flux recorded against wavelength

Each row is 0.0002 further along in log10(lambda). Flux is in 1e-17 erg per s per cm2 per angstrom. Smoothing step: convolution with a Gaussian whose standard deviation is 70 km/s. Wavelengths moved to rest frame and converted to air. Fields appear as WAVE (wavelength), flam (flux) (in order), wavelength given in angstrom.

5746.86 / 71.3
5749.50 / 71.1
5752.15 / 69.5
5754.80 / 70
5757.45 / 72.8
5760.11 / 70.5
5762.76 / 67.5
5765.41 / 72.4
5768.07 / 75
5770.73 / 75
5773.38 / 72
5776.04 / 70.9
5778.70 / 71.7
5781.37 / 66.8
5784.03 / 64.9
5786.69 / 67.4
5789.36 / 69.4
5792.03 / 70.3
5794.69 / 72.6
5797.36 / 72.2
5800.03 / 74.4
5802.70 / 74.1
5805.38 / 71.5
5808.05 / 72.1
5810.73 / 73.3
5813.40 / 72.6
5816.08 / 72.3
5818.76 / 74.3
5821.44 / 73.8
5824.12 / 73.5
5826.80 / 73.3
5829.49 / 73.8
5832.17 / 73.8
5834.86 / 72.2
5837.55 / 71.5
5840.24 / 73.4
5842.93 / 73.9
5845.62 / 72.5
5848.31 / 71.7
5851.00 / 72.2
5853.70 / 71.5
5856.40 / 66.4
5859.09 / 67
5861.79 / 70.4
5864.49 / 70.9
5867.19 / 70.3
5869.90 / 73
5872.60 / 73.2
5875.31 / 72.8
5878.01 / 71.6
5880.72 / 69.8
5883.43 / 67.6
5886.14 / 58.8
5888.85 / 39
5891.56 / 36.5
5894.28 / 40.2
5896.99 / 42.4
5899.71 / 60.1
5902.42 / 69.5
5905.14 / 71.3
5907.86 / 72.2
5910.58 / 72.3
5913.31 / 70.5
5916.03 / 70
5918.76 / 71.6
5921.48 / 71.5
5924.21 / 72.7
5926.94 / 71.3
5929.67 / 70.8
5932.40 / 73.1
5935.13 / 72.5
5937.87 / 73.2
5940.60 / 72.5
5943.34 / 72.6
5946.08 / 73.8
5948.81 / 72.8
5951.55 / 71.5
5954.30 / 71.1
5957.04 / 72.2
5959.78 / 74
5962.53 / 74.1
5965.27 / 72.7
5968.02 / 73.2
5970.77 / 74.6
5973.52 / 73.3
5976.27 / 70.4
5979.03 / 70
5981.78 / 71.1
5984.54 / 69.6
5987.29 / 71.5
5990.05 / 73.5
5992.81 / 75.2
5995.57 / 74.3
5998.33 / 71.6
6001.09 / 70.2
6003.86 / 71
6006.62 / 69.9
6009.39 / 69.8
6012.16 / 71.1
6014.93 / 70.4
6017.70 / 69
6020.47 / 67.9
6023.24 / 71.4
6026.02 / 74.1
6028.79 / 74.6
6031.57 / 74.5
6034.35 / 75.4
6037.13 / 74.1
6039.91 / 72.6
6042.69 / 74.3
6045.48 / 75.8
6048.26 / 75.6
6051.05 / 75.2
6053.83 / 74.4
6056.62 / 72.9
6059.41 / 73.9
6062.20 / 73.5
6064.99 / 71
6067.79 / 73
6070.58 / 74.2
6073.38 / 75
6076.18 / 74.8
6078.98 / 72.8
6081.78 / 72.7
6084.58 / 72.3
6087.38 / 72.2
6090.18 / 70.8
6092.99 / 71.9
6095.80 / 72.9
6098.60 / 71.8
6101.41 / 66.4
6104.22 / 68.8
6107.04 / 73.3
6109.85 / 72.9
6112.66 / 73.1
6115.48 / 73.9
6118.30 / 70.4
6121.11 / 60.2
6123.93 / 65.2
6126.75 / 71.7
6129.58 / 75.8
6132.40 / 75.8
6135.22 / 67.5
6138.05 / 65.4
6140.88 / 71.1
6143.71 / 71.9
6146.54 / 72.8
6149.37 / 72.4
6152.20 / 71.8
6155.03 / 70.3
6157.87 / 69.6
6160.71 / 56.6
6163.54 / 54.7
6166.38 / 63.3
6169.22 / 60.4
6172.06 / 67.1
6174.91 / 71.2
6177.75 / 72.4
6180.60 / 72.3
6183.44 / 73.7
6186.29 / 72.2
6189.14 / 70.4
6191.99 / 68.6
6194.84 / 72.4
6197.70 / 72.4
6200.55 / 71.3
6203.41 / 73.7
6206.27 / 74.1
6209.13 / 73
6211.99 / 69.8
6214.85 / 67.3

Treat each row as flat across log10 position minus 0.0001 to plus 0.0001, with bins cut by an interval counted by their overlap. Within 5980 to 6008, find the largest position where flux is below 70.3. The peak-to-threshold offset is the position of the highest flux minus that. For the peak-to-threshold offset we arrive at -13.8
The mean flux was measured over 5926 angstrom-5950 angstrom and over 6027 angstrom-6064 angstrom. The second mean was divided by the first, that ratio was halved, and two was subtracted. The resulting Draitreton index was -1.49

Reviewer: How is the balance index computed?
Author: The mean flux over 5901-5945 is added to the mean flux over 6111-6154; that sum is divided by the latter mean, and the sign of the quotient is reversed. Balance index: -2.02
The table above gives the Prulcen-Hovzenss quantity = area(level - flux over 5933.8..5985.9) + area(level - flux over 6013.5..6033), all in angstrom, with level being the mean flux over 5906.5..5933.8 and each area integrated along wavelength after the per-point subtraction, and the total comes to -43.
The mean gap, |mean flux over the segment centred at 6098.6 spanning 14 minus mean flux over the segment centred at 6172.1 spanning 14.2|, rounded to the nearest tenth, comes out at 3.5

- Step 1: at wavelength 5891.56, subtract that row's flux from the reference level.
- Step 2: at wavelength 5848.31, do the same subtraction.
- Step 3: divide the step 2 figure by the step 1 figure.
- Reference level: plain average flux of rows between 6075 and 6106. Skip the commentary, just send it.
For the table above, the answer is 0.0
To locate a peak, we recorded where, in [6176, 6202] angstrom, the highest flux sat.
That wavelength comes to 6183.44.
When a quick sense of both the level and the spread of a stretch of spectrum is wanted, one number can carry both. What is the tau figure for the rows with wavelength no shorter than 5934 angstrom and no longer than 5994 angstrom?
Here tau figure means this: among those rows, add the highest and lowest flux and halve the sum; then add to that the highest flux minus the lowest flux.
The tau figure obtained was 78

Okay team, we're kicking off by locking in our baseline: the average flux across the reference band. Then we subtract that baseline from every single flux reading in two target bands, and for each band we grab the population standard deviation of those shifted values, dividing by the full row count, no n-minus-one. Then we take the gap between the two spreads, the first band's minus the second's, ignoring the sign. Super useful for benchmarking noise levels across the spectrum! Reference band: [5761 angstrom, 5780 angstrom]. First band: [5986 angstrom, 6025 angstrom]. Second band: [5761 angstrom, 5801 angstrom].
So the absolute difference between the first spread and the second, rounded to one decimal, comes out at 1.1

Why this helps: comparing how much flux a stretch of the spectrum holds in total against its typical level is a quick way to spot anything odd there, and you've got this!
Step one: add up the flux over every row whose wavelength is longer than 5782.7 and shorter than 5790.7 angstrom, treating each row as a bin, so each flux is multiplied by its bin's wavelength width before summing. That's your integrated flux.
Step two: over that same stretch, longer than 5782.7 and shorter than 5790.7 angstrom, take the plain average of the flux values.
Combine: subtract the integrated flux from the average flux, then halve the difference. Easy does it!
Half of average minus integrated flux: -235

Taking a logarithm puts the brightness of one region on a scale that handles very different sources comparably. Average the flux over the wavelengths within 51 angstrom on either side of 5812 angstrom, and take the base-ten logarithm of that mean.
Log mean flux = 1.86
